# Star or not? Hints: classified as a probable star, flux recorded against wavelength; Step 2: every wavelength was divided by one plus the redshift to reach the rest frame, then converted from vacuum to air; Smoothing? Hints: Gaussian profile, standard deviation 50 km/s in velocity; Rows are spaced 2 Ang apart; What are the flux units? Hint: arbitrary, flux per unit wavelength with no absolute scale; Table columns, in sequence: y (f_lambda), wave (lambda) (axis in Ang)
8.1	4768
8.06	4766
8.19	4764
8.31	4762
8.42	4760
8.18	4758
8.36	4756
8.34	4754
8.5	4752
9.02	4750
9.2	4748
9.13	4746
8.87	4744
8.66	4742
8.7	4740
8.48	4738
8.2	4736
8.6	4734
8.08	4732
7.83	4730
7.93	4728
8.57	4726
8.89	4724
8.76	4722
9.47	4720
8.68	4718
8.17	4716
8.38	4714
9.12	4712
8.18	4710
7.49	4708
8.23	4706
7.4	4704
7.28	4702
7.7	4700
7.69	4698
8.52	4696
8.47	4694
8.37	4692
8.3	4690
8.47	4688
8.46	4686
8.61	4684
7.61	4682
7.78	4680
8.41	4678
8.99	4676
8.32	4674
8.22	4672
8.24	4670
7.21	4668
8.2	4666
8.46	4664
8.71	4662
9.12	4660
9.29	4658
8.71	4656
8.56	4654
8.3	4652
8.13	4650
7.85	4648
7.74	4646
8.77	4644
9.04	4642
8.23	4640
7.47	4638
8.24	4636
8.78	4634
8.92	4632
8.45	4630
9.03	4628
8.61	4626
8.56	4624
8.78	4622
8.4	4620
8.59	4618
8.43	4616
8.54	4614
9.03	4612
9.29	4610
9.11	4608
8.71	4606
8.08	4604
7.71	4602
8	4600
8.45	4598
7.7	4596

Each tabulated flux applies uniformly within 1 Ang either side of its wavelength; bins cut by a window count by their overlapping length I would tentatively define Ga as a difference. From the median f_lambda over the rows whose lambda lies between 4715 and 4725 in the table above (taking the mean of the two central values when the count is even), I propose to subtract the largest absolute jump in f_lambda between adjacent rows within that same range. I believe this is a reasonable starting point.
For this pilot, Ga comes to 8.0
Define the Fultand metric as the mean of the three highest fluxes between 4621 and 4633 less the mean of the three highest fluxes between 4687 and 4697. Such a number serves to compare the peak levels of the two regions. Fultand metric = 0.42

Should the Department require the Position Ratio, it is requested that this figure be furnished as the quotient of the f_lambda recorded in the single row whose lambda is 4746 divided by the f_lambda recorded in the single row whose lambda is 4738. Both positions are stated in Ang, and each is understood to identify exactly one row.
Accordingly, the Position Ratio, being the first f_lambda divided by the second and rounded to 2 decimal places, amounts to 1.08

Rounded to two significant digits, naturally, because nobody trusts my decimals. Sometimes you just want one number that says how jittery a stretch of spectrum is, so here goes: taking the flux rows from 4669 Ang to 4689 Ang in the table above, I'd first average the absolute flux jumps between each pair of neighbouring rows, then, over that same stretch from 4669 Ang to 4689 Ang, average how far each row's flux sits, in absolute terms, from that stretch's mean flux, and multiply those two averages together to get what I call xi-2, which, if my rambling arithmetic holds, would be 0.10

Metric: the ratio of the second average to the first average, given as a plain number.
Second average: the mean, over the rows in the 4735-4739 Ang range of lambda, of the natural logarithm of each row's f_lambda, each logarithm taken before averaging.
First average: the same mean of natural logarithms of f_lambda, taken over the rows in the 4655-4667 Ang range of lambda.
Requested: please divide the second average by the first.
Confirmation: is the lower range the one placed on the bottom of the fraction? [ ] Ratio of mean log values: 0.98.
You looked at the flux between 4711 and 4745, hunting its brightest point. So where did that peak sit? 4720 Ang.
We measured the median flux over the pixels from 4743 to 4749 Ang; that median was 9.1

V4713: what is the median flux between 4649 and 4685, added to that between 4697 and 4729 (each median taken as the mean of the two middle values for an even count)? 16.6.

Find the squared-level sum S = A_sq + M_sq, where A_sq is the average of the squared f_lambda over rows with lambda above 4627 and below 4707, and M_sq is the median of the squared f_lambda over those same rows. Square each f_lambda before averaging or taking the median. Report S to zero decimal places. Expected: 139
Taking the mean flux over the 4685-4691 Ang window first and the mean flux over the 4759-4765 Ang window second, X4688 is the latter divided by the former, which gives 0.99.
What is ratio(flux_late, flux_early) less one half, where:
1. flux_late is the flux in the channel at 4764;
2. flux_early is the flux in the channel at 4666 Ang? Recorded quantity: 0.50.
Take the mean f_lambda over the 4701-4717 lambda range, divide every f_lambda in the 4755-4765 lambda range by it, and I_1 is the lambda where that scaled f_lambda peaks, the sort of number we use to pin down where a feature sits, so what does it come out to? 4760 Ang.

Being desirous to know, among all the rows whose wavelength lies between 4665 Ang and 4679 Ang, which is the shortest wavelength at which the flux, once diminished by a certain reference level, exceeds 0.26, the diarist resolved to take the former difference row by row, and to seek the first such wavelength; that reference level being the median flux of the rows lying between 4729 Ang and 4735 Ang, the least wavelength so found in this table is 4676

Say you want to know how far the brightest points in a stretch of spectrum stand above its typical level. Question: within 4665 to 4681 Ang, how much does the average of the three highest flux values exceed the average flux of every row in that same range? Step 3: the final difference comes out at 0.40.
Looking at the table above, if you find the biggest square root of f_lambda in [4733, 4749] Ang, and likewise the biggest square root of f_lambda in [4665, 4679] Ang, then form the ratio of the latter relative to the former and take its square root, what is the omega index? 0.99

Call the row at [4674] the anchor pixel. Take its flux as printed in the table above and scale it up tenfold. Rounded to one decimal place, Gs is 83.2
